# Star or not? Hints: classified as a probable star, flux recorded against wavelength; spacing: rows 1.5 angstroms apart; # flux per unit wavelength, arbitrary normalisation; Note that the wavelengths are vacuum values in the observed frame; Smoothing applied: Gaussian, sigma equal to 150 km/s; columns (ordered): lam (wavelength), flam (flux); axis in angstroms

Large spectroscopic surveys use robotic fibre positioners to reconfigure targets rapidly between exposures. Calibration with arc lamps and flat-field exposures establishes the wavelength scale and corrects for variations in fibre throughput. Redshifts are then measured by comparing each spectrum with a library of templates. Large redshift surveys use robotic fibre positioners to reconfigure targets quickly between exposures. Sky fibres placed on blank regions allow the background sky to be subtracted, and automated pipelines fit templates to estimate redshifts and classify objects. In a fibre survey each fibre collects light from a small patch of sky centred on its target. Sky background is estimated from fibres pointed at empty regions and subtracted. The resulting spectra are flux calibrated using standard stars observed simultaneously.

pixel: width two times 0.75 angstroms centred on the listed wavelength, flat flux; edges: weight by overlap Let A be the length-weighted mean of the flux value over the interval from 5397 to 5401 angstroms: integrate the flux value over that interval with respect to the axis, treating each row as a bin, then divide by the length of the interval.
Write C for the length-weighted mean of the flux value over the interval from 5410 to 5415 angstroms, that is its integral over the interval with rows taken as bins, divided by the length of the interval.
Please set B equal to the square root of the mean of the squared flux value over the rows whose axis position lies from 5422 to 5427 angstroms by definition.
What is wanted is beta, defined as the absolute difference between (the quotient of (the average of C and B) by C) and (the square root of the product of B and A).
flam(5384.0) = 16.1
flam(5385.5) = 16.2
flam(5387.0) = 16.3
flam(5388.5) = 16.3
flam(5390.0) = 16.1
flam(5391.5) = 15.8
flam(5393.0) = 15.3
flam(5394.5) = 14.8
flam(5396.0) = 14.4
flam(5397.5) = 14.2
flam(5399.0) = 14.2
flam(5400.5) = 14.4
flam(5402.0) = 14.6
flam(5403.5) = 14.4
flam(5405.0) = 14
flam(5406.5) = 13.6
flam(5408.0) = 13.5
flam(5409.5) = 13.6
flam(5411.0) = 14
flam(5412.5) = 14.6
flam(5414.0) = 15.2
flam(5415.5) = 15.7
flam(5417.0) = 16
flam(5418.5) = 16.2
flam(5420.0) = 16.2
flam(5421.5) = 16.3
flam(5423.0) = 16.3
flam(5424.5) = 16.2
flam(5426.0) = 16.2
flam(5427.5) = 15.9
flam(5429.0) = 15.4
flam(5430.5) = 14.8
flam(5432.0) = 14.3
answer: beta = 14.2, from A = 14.3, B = 16.2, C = 14.6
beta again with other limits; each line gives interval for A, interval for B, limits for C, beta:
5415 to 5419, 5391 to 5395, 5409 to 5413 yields 14.6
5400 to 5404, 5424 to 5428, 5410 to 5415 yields 14.2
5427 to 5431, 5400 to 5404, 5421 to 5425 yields 14.0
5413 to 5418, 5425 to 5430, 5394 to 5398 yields 14.7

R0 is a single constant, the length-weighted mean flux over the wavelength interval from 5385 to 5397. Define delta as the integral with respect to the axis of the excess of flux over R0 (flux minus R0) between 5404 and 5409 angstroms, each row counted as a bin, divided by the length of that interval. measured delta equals -1.88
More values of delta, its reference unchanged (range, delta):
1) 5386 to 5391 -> 0.60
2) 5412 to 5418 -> -0.17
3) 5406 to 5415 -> -1.47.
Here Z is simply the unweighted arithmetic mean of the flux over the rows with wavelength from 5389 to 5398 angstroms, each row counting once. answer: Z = 15.1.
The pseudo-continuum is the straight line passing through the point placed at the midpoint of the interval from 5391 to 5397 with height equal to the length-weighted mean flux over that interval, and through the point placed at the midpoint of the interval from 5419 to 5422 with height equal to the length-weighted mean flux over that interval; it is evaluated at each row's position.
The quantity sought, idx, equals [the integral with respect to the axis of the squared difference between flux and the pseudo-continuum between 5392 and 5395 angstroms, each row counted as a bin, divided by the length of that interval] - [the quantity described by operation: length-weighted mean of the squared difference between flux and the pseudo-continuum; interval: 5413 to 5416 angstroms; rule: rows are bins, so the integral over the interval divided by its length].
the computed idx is -0.3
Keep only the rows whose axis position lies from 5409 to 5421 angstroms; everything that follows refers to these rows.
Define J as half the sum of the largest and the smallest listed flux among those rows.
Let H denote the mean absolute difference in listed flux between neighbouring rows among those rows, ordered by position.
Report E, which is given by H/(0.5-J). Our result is -0.026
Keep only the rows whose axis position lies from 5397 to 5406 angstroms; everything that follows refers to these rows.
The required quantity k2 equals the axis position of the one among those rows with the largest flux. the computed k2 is 5402.0 angstroms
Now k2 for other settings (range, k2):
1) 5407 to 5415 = 5414.0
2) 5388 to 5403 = 5388.5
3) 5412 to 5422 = 5421.5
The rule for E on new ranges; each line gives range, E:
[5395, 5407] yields -0.017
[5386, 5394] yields -0.016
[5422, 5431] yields -0.020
